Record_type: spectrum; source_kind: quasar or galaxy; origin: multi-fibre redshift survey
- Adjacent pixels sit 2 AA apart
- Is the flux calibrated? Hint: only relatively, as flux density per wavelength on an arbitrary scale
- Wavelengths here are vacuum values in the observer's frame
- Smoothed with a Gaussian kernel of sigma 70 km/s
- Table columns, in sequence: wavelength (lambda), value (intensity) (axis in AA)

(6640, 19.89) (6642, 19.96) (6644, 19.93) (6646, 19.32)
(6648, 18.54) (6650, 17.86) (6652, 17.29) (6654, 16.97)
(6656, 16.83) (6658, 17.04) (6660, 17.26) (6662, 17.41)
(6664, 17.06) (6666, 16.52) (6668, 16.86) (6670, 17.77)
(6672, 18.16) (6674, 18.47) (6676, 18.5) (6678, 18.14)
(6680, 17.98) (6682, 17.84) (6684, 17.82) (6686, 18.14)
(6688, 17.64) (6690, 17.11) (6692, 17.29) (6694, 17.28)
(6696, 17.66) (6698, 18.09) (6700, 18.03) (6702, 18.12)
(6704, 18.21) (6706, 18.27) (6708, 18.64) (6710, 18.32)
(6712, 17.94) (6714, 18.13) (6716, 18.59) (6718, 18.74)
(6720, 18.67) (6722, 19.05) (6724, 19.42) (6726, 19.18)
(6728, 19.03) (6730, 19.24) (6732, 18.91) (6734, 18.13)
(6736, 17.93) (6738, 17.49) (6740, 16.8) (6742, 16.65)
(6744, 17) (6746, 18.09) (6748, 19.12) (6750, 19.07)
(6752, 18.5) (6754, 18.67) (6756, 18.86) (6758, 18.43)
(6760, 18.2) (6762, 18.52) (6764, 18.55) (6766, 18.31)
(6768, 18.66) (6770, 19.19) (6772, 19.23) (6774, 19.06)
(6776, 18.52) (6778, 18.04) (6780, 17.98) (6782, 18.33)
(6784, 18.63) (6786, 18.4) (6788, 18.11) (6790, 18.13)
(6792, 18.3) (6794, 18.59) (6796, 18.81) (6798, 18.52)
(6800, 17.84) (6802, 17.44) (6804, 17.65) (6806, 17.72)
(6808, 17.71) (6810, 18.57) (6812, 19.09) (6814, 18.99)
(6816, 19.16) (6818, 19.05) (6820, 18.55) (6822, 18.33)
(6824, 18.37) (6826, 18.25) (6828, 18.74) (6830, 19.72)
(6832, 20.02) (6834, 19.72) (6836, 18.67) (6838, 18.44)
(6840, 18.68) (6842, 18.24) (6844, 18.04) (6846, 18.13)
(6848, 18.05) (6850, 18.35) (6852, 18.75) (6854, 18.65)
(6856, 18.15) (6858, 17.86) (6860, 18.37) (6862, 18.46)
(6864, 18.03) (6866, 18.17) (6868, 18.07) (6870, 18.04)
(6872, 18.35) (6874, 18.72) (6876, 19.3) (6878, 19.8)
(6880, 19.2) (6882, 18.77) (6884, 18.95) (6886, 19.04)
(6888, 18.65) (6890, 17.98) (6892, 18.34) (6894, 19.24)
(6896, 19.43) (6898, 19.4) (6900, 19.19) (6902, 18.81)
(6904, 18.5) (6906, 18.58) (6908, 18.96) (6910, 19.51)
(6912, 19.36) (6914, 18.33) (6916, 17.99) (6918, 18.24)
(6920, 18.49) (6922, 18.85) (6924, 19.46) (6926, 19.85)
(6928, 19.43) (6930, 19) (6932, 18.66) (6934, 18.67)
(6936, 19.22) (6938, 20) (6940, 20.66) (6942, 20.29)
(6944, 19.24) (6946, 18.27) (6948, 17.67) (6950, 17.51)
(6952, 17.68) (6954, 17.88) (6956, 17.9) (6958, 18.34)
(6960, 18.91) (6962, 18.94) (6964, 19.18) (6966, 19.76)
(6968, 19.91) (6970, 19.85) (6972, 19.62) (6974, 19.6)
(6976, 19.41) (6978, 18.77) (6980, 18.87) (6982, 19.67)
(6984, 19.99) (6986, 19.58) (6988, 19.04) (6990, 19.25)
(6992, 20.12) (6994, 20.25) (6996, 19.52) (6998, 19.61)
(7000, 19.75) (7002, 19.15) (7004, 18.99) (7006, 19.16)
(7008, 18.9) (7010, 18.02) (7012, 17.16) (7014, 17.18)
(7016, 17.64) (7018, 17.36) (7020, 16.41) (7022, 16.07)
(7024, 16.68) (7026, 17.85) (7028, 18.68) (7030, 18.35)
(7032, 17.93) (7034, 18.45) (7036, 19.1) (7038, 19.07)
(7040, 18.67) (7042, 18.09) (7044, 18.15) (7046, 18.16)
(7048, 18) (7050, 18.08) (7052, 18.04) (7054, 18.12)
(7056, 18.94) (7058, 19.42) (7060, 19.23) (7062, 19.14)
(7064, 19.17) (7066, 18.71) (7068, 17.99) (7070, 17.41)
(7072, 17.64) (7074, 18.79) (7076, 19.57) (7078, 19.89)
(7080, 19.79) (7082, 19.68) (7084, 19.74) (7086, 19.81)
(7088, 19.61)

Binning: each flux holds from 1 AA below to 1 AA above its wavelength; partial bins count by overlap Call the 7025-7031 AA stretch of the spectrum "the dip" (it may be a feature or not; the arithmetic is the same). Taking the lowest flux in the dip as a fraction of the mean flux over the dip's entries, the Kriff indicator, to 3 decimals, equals 0.976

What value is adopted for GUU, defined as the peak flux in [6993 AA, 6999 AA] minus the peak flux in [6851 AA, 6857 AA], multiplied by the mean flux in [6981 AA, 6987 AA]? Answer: 30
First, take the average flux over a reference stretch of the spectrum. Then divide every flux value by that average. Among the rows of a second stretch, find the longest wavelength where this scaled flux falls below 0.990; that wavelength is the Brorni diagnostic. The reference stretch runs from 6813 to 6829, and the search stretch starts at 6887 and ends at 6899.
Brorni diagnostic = 6892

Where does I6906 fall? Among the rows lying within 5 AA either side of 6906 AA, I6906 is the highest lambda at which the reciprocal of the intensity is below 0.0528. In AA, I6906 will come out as 6910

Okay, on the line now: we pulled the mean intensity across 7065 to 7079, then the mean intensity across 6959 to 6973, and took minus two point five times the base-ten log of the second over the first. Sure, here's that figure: -0.05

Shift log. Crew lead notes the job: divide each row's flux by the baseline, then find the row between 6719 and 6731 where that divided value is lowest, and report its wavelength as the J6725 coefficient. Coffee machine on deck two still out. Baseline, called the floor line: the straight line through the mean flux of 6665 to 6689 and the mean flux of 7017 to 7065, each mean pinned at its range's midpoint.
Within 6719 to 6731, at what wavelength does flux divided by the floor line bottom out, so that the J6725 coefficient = 6720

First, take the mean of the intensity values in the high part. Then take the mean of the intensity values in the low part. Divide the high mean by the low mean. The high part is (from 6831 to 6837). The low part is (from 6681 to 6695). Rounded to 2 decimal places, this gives 1.11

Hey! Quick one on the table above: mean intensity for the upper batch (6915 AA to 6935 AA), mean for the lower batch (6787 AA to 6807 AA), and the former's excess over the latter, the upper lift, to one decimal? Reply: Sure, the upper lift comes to 0.8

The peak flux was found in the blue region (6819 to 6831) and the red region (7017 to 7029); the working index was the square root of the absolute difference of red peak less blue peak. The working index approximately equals 1.02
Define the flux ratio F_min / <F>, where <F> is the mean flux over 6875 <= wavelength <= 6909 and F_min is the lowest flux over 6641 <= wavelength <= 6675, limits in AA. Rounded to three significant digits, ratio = 0.872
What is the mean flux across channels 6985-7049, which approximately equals 18.4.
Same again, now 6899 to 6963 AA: 18.8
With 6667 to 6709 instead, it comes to 17.9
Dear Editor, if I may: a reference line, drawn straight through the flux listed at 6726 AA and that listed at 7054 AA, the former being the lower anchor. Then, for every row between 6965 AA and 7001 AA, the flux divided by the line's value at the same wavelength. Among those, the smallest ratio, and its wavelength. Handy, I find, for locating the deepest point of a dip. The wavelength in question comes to 6978 AA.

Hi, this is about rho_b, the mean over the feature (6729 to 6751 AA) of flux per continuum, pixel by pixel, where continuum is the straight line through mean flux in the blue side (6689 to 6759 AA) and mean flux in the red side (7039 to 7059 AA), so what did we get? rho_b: 0.988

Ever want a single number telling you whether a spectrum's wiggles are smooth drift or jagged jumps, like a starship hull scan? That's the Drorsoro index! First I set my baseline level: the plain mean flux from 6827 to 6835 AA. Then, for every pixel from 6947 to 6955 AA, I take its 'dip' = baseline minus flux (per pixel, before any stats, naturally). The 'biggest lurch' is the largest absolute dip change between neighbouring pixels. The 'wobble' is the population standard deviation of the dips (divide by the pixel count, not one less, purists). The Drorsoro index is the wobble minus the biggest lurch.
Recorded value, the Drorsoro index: -0.069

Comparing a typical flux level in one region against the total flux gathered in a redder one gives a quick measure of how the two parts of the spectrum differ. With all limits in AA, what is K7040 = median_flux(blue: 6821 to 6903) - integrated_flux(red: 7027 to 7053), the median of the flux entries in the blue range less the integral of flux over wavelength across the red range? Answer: -459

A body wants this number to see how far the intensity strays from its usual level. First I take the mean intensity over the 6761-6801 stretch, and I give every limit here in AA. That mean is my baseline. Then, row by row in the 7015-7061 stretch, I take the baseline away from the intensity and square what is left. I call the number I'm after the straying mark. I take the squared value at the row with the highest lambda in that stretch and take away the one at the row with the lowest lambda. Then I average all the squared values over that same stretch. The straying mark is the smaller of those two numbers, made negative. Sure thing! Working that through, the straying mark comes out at 0.16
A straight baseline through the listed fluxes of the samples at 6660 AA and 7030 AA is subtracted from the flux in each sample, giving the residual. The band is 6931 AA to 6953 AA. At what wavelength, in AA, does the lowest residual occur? 6950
